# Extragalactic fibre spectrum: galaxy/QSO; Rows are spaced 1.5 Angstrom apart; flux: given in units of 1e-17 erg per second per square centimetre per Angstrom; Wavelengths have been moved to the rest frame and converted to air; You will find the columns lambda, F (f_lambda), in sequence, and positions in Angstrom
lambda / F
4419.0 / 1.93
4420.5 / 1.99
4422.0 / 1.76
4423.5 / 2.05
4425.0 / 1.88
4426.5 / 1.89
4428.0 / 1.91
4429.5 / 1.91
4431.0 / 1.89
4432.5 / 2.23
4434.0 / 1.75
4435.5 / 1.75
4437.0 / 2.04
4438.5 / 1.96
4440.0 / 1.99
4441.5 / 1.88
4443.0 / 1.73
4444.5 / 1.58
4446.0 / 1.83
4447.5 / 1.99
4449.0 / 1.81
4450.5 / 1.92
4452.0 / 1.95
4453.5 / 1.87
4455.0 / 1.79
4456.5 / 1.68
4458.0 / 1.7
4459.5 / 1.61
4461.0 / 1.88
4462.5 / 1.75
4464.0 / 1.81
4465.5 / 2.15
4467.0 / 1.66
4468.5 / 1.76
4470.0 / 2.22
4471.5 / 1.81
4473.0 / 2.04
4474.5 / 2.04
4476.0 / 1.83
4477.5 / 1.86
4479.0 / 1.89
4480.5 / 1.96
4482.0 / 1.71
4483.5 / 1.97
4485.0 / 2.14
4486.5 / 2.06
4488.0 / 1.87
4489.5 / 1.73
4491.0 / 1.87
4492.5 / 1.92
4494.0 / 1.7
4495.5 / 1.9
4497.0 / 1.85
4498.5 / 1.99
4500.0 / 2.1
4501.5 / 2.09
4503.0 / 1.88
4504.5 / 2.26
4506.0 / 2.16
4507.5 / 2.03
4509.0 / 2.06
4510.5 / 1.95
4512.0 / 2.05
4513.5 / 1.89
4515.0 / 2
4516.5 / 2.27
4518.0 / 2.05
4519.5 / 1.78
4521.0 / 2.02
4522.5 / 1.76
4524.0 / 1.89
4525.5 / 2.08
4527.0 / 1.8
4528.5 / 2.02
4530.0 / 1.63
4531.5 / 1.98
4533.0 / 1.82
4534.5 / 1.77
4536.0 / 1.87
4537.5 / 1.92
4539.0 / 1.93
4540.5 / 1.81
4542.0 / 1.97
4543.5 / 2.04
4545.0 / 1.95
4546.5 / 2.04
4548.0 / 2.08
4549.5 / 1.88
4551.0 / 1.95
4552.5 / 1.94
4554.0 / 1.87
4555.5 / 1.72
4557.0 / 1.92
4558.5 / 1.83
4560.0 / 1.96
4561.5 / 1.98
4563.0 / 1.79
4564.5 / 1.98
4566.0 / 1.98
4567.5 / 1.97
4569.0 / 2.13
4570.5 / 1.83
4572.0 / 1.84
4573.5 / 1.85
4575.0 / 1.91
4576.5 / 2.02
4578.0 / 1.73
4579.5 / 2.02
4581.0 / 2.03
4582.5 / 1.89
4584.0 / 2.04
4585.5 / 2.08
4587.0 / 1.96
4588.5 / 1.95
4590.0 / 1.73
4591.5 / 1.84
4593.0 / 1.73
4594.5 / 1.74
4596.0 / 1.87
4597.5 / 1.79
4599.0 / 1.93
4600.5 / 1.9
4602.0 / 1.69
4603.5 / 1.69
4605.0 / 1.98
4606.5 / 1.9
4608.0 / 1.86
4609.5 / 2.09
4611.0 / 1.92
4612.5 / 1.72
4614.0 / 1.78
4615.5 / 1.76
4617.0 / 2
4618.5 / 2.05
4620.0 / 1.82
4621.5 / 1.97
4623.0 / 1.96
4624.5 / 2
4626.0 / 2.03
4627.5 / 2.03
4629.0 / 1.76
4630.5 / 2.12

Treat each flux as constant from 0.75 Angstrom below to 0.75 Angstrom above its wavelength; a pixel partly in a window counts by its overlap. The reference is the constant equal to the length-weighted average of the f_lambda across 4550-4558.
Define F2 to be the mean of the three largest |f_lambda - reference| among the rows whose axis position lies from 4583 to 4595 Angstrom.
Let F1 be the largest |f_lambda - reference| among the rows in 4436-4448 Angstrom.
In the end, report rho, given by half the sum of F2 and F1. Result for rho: 0.234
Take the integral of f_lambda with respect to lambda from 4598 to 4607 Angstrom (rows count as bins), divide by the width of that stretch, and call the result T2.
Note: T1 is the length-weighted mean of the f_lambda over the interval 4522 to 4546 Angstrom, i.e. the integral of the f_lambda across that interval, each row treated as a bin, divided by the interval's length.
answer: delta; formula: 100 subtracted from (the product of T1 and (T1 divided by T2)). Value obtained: -98.1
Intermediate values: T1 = 1.893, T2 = 1.85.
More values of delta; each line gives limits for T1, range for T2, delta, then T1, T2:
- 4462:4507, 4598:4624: -98.0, 1.934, 1.88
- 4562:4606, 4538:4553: -98.2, 1.893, 1.96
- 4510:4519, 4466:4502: -97.8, 2.030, 1.92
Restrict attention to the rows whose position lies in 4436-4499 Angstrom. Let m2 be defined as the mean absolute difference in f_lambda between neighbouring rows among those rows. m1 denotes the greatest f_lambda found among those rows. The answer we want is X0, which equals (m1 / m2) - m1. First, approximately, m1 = 2.22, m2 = 0.155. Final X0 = 12.1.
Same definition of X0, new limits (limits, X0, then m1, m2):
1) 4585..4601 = 19.6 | 2.08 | 0.096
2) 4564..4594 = 16.7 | 2.13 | 0.113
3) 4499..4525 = 11.0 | 2.27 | 0.171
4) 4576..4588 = 11.9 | 2.08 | 0.149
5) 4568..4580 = 11.8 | 2.13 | 0.153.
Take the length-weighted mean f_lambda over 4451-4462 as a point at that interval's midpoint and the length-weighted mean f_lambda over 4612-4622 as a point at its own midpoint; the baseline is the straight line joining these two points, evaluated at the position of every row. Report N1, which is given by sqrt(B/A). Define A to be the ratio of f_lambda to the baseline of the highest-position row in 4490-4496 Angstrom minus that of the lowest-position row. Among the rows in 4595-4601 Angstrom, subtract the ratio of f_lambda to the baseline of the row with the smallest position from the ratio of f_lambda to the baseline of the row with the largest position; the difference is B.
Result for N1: 1.0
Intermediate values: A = 0.015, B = 0.01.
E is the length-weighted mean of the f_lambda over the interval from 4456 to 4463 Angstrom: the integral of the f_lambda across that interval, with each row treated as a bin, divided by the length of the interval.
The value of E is 1.72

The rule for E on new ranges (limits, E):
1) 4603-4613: 1.89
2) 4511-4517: 2.04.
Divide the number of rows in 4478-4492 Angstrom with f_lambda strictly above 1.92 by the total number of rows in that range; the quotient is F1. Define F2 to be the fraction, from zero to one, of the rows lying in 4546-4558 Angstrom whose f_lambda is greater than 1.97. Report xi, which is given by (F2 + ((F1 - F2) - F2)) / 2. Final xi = 0.10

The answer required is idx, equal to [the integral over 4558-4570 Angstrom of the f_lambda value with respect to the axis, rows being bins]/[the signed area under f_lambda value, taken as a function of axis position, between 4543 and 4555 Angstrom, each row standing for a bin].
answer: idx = 1.00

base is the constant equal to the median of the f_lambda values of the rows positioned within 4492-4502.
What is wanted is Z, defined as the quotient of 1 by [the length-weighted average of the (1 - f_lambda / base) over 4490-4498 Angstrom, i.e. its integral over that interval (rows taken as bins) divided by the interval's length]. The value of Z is 27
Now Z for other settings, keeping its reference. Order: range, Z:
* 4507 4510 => -16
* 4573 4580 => 119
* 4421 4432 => 162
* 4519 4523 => 34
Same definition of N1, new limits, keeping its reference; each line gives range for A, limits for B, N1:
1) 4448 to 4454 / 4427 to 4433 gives 2.4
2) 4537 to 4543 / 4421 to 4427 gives 1.7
